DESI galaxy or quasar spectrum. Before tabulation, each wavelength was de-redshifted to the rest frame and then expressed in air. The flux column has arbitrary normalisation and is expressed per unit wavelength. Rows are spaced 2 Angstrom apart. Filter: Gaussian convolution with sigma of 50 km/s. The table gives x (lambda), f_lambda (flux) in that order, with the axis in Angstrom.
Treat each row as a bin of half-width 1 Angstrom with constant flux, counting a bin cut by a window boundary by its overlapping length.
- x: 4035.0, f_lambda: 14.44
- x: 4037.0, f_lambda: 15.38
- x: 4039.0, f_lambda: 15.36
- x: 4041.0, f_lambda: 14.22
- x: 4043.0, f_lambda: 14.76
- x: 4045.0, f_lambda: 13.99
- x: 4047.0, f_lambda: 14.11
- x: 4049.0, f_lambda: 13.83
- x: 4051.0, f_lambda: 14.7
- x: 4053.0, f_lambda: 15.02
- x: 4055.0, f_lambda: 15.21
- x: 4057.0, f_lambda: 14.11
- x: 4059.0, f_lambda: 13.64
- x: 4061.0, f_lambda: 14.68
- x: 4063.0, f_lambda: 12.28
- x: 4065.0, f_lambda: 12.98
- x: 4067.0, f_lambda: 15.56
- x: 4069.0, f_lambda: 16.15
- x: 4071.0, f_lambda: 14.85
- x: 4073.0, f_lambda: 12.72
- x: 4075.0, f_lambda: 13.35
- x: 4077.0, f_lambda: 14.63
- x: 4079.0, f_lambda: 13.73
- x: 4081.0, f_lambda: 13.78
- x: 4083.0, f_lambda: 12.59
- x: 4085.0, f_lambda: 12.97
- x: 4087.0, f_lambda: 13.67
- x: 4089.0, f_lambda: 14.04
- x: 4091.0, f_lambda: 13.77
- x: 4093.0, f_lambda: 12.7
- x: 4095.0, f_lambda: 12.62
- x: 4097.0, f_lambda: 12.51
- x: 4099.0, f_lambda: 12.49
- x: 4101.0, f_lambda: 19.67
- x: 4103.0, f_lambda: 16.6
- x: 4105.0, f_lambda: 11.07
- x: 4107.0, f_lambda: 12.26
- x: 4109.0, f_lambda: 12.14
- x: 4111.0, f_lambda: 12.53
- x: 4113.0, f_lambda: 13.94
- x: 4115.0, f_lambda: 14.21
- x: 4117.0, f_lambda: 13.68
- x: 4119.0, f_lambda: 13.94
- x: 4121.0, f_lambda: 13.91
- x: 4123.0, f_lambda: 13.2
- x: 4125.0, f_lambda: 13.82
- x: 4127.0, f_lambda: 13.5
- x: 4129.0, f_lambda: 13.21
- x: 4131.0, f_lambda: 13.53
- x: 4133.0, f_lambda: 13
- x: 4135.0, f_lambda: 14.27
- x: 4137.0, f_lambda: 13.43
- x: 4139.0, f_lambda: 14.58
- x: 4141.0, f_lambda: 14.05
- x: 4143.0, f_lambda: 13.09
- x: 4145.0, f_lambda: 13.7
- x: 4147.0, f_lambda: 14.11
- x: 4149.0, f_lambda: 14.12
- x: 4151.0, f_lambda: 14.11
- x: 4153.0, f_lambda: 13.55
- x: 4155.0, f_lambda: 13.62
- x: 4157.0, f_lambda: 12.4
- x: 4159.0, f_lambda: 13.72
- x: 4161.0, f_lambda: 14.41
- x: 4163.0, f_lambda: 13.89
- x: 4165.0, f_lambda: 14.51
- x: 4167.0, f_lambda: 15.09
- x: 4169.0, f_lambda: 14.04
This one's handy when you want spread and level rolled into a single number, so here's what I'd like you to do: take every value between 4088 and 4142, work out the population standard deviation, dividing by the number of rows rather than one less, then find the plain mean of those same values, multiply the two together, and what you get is 21.1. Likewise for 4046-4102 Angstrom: 20.8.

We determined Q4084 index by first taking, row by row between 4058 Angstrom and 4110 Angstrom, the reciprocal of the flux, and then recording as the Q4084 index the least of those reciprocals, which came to 0.051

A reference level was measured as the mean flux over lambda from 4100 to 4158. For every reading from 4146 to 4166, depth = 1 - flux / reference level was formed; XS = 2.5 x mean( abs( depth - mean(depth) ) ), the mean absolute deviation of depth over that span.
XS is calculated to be 0.076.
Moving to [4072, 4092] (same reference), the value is 0.090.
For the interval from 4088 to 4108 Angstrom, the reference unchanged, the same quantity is 0.327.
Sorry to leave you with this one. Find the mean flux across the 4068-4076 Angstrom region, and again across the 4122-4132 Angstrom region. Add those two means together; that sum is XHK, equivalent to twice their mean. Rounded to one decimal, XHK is 27.7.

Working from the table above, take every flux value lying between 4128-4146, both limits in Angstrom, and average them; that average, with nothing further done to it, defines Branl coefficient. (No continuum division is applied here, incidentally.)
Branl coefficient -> 13.7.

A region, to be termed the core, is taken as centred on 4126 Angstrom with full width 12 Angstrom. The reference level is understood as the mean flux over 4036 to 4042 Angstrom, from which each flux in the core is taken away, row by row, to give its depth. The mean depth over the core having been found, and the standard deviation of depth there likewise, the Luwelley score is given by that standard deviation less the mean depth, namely -1.2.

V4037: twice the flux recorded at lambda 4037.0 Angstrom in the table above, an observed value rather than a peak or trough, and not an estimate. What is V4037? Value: 30.8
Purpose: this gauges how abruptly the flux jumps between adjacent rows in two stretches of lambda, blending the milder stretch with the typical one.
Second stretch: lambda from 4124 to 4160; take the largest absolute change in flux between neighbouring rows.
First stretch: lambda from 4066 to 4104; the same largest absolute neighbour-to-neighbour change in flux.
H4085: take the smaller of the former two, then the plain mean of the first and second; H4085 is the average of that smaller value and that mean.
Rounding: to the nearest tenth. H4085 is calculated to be 2.8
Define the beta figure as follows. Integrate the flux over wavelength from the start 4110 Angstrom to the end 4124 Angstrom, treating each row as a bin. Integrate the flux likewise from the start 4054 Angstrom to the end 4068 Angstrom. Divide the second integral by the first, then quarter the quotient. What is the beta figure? 0.258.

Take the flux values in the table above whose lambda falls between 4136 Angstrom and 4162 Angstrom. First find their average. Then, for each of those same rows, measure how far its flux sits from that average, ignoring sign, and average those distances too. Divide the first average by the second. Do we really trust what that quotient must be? 32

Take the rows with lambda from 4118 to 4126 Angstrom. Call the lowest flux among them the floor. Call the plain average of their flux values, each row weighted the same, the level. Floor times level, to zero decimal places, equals 181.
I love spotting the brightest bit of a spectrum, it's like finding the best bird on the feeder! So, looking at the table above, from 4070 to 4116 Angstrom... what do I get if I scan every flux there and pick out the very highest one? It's 19.67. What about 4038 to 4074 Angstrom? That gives 16.15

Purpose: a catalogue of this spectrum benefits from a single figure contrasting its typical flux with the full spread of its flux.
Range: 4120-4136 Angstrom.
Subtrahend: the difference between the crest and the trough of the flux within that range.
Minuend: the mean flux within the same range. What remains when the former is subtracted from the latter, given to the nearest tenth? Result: 12.3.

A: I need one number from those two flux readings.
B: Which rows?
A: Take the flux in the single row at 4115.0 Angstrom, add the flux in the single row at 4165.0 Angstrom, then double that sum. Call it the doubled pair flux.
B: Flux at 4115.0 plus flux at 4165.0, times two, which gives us 57.4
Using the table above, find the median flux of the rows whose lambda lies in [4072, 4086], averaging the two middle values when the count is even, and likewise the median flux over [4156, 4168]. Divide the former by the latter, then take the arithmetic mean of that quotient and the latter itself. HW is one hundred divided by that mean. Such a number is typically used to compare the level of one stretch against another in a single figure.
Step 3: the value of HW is 13.3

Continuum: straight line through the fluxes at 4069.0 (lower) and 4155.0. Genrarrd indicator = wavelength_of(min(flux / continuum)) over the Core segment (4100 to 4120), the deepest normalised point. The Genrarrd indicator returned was 4105.0 Angstrom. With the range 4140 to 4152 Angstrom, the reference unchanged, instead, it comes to 4143.0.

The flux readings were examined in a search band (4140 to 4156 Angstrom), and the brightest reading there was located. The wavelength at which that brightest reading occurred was 4149.0 Angstrom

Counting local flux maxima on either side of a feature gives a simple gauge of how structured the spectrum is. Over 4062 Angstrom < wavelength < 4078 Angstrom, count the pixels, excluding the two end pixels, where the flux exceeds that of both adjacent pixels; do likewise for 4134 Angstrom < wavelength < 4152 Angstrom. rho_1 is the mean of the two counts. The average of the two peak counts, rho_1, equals 1.5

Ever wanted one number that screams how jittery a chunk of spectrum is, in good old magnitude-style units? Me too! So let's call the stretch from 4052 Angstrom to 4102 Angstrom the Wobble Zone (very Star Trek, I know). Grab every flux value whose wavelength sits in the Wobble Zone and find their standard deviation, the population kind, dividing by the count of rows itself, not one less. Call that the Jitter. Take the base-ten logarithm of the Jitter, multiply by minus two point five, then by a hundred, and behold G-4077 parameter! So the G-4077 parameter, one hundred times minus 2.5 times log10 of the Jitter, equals -48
